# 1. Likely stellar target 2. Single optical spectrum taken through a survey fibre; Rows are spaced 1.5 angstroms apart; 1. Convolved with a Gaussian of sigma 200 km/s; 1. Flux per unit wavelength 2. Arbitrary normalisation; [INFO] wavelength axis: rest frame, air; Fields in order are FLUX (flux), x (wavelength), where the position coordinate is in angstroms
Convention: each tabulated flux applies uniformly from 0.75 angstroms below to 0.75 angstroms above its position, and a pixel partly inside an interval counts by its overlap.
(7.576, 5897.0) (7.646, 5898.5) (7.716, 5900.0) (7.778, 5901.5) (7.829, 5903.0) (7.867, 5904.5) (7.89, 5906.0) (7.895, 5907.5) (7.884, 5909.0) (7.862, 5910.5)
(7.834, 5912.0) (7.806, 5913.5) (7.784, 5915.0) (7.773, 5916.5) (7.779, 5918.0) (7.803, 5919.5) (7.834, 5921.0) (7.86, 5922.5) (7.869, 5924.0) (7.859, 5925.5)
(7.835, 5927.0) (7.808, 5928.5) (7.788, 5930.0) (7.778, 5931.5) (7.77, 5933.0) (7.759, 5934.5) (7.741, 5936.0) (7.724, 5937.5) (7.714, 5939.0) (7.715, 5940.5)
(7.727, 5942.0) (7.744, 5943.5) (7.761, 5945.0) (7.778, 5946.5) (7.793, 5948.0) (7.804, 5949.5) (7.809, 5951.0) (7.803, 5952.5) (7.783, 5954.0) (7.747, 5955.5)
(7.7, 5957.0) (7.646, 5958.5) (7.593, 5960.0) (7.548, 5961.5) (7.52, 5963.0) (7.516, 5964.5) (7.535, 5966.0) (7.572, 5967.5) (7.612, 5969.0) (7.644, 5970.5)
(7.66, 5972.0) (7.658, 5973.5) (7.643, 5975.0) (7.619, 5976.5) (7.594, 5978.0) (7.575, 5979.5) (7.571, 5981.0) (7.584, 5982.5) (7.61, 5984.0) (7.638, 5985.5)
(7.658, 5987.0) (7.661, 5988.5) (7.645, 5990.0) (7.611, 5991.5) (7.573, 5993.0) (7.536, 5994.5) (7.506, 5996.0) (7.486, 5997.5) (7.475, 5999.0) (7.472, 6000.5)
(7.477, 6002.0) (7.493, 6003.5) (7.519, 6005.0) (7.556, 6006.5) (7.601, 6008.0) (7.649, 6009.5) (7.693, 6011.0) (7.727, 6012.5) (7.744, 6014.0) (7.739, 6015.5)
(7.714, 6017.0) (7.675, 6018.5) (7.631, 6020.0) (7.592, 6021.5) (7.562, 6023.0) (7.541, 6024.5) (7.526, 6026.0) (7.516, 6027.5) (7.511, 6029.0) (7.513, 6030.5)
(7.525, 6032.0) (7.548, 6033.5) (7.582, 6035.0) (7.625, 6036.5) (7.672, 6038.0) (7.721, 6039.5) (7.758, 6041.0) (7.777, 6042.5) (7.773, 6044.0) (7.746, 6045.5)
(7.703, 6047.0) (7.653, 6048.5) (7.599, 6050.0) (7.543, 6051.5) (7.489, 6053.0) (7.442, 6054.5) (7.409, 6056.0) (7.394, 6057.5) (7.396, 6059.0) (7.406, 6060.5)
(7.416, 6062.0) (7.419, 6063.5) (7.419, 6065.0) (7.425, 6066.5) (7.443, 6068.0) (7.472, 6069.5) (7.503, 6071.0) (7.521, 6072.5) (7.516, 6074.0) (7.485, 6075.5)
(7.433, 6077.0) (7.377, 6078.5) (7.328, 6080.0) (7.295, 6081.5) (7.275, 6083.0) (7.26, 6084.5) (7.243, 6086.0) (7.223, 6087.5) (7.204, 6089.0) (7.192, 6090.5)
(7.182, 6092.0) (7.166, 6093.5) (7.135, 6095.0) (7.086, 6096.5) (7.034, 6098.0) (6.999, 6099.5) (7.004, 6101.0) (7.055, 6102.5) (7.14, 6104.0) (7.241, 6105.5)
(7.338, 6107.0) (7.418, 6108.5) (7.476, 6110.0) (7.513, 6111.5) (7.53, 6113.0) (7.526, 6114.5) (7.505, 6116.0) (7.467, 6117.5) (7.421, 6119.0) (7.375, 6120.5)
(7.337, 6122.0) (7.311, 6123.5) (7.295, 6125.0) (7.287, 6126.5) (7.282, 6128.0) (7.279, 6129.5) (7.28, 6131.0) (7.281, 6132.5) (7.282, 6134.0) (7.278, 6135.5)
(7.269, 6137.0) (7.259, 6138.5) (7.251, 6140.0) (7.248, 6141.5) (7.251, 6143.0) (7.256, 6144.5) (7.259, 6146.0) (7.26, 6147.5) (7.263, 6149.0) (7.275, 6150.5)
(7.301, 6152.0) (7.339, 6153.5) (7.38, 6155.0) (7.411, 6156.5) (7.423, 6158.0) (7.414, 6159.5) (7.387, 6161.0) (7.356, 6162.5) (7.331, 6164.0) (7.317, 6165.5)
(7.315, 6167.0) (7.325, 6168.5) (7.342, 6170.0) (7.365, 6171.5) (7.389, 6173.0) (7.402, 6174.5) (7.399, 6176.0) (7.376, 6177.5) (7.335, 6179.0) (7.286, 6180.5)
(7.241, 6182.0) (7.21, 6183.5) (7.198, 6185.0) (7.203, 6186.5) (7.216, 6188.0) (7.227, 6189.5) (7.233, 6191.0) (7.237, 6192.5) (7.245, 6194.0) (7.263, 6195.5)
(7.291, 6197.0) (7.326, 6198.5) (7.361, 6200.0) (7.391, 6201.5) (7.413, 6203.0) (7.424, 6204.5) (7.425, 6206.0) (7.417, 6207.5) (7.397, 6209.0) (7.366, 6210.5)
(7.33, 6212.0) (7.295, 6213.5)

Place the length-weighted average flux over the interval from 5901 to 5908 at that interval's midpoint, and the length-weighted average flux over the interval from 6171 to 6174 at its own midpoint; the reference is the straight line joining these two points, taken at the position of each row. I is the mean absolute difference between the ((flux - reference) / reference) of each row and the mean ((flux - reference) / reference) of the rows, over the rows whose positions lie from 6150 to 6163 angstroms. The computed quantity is 0.0061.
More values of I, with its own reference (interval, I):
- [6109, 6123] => 0.0067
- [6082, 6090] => 0.0025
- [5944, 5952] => 0.0024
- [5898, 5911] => 0.0096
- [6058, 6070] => 0.0028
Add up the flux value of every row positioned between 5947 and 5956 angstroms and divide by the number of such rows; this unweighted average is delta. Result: 7.79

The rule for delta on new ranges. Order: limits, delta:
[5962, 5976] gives 7.60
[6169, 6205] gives 7.31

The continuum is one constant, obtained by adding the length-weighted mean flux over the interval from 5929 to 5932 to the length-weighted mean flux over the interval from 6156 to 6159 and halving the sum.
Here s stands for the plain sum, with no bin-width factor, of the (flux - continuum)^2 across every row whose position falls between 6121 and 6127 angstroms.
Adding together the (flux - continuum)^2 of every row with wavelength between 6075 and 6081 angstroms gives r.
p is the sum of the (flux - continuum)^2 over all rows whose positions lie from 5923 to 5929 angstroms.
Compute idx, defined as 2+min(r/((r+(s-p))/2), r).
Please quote 2.17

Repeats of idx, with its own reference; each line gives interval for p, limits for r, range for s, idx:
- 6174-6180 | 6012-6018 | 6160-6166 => 2.07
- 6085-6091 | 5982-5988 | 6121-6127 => 1.96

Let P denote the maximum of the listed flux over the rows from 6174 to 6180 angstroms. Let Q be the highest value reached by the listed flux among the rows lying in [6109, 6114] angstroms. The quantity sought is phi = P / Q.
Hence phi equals 0.983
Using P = 7.402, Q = 7.53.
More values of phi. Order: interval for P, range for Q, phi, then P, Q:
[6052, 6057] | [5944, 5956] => 0.959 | 7.489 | 7.809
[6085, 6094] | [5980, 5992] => 0.945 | 7.243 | 7.661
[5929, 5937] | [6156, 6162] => 1.049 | 7.788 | 7.423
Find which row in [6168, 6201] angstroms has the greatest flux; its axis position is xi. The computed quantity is 6174.5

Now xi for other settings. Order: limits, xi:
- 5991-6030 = 6014.0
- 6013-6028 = 6014.0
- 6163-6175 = 6174.5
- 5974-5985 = 5975.0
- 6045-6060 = 6045.5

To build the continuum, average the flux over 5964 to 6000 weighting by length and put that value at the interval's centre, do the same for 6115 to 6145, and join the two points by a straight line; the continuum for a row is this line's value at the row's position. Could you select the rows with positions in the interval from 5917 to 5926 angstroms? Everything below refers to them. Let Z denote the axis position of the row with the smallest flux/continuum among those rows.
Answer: 5918.0 angstroms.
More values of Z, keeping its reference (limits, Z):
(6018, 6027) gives 6026.0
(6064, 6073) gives 6065.0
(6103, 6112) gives 6104.0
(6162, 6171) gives 6165.5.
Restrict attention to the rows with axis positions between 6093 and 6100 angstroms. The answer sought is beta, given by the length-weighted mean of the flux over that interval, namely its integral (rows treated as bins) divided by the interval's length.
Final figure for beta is 7.08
